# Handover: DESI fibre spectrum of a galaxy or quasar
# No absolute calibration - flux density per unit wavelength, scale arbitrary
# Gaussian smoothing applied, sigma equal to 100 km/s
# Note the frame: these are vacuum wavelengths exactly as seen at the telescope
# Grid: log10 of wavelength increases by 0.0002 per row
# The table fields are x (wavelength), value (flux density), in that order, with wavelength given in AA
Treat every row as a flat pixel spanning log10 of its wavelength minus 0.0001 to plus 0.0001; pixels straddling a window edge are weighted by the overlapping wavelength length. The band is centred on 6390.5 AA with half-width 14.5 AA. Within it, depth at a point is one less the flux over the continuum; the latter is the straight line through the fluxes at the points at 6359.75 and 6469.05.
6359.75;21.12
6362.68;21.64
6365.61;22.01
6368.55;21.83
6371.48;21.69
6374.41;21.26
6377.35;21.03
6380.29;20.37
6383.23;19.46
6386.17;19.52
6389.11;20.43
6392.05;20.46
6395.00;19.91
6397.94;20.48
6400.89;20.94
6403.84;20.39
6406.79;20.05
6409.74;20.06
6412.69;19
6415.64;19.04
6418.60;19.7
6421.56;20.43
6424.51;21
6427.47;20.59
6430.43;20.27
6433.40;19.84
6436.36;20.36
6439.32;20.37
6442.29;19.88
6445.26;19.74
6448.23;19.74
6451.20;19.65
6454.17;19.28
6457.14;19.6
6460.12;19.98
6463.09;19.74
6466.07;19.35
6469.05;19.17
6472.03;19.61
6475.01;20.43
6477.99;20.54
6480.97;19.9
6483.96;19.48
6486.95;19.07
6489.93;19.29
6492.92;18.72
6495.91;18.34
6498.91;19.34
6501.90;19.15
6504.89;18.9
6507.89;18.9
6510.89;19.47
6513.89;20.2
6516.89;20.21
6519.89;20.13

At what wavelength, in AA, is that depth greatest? 6383.23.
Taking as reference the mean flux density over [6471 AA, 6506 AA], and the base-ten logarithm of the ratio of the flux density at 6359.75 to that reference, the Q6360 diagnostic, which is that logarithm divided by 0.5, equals 0.074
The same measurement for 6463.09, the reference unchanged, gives 0.015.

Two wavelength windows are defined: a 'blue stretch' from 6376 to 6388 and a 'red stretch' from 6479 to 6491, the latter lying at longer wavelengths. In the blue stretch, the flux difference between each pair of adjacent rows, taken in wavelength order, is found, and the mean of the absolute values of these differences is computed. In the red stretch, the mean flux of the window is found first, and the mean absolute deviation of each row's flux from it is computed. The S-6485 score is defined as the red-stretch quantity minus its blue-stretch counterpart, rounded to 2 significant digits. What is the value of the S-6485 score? -0.29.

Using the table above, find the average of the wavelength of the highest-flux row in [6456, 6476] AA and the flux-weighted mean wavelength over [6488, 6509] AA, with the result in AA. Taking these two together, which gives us 6487.0 AA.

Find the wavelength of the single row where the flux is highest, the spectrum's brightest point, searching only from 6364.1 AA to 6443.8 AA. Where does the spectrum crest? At 6365.61 AA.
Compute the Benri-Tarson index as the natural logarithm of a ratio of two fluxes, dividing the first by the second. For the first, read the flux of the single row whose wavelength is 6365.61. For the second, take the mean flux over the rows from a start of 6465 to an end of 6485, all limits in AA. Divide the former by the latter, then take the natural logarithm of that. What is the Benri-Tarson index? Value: 0.11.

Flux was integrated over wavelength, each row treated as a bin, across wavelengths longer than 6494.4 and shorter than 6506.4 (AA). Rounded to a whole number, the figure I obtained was 227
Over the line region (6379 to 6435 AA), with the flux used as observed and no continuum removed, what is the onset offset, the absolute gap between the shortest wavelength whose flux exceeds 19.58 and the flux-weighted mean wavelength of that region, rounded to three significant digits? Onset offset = 26.5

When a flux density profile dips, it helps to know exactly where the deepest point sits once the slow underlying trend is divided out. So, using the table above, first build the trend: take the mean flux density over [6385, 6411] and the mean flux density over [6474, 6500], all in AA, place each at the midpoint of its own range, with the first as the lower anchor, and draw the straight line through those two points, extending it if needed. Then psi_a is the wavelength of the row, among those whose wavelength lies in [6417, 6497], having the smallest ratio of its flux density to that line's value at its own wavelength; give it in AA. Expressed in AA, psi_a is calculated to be 6495.91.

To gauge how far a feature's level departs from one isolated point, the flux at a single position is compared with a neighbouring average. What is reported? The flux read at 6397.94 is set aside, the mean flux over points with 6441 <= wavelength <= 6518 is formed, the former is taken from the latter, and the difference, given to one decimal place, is -1.0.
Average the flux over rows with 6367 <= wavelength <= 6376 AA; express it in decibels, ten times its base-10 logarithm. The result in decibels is 13.3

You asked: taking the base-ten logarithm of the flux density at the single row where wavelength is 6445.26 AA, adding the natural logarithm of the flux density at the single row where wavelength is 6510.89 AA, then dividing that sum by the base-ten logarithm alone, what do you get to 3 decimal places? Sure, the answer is 3.292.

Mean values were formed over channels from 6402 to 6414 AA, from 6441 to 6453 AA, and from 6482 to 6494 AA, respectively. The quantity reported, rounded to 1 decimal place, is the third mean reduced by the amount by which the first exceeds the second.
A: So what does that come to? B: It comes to 19.0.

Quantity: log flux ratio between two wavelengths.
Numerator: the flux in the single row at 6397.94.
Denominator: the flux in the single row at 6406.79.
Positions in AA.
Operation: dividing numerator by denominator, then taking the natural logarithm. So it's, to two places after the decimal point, 0.02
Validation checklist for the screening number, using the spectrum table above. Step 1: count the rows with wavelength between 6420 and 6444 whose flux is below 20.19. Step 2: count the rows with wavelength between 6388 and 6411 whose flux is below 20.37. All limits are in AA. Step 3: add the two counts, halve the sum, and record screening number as 2.5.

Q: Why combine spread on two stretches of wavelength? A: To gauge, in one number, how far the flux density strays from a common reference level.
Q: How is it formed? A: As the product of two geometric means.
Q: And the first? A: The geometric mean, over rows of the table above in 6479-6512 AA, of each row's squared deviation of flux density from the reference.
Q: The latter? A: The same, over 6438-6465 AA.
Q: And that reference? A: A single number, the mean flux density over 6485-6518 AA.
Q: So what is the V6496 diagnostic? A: 0.01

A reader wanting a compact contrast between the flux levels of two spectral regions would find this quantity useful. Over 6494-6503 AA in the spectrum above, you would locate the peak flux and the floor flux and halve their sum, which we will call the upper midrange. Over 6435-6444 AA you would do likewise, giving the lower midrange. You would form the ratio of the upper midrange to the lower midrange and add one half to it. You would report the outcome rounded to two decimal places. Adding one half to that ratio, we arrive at 1.44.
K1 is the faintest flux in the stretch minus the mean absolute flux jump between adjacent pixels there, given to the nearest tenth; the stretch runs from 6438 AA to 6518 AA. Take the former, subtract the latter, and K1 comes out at 18.0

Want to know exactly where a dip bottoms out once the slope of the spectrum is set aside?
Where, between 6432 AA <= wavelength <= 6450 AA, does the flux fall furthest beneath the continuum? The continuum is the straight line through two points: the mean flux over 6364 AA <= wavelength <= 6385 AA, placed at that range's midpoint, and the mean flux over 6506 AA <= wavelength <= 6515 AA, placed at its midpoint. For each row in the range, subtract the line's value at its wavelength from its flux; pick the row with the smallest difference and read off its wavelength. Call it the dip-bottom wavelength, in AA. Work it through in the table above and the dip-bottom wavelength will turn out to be 6433.40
